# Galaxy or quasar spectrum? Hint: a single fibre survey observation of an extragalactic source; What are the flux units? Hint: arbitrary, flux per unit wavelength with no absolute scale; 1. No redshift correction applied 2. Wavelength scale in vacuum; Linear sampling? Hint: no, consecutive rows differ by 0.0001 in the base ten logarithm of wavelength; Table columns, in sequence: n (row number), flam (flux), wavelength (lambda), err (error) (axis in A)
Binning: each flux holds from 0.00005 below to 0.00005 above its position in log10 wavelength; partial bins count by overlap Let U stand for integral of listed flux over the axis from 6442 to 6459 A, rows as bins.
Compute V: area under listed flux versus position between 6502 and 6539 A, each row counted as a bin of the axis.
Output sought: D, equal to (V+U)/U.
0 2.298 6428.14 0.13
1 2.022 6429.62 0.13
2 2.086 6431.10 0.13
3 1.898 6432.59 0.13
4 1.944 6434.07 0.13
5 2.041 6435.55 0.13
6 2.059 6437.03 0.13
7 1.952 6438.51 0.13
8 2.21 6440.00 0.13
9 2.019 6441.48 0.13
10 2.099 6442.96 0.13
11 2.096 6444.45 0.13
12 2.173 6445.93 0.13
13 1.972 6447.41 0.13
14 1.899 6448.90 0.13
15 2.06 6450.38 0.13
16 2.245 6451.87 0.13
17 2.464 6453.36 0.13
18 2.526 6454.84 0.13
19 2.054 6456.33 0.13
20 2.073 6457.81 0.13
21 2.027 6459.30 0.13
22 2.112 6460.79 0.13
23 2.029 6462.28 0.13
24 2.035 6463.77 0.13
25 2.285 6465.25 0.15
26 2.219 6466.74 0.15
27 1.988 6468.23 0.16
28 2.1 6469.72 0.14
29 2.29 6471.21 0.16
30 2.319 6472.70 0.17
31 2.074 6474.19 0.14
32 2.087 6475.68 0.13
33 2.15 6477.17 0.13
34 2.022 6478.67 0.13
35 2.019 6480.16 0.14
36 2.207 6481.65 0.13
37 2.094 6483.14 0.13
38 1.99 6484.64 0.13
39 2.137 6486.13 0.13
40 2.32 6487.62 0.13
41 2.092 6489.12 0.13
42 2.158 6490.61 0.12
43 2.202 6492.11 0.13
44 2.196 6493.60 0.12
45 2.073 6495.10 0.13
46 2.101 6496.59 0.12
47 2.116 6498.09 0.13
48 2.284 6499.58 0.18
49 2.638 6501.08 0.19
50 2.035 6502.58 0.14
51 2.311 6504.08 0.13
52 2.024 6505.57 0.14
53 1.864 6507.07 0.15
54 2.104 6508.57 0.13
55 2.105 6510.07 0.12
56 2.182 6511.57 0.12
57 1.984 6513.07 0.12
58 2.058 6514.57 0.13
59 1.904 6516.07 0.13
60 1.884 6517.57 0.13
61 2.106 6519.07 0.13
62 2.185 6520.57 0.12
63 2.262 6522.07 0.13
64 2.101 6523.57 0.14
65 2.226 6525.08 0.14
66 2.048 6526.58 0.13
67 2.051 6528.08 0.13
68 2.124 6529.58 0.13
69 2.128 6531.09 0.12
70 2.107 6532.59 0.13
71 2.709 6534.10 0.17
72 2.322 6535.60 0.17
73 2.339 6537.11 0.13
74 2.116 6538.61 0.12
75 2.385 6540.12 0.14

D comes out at 3.2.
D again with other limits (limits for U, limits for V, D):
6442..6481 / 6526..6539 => 1.3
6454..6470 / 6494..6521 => 2.7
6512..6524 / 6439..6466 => 3.3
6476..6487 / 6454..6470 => 2.5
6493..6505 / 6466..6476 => 1.8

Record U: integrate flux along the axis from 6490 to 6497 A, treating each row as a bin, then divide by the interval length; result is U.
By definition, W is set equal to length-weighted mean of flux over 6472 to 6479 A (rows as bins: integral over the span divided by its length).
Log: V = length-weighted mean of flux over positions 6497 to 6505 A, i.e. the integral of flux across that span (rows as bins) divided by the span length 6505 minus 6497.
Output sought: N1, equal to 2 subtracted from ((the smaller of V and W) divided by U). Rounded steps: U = 2.15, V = 2.26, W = 2.13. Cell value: -1.01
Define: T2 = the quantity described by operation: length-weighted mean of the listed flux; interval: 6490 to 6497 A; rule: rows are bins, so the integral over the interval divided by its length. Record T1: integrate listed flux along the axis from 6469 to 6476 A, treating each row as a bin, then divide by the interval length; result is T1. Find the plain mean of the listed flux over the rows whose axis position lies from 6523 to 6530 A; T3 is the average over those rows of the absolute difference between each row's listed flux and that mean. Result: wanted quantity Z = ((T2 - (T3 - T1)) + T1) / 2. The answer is 3.23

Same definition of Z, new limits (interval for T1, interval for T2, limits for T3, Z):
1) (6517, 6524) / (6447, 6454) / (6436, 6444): 3.14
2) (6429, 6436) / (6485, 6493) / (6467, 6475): 3.02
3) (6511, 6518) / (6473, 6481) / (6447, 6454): 2.96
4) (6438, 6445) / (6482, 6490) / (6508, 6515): 3.12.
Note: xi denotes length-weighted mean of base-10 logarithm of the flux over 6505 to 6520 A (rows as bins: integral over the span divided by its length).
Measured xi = 0.305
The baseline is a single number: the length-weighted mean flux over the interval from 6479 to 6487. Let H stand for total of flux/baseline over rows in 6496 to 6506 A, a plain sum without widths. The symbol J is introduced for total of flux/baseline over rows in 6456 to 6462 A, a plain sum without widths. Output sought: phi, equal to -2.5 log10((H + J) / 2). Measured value -1.9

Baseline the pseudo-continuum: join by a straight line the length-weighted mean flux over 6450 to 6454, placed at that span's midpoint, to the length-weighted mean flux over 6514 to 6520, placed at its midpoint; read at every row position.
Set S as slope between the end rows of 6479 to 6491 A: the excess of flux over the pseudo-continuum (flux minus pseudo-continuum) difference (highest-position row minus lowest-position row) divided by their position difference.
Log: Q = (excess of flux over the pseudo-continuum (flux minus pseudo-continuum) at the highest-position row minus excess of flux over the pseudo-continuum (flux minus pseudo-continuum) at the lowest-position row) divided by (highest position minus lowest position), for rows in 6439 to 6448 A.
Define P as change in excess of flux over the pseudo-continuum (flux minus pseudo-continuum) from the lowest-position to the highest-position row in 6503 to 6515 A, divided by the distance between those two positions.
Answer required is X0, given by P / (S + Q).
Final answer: 1.9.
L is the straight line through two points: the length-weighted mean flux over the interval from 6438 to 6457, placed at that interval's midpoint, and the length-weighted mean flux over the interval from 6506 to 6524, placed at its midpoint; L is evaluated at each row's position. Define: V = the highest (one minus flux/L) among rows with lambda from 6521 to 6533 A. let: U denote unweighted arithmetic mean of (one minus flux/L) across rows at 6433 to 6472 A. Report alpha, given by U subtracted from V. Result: -0.01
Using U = 0.01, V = -0.001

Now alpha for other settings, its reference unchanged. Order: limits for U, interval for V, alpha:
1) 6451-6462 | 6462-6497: 0.10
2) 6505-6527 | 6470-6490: 0.06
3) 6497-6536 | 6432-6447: 0.16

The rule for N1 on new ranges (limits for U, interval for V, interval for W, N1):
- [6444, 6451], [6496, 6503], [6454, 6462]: -0.94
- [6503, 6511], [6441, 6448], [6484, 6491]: -1.00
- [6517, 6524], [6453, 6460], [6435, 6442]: -1.03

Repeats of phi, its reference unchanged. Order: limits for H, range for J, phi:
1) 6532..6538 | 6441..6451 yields -1.9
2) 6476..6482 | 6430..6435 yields -1.3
